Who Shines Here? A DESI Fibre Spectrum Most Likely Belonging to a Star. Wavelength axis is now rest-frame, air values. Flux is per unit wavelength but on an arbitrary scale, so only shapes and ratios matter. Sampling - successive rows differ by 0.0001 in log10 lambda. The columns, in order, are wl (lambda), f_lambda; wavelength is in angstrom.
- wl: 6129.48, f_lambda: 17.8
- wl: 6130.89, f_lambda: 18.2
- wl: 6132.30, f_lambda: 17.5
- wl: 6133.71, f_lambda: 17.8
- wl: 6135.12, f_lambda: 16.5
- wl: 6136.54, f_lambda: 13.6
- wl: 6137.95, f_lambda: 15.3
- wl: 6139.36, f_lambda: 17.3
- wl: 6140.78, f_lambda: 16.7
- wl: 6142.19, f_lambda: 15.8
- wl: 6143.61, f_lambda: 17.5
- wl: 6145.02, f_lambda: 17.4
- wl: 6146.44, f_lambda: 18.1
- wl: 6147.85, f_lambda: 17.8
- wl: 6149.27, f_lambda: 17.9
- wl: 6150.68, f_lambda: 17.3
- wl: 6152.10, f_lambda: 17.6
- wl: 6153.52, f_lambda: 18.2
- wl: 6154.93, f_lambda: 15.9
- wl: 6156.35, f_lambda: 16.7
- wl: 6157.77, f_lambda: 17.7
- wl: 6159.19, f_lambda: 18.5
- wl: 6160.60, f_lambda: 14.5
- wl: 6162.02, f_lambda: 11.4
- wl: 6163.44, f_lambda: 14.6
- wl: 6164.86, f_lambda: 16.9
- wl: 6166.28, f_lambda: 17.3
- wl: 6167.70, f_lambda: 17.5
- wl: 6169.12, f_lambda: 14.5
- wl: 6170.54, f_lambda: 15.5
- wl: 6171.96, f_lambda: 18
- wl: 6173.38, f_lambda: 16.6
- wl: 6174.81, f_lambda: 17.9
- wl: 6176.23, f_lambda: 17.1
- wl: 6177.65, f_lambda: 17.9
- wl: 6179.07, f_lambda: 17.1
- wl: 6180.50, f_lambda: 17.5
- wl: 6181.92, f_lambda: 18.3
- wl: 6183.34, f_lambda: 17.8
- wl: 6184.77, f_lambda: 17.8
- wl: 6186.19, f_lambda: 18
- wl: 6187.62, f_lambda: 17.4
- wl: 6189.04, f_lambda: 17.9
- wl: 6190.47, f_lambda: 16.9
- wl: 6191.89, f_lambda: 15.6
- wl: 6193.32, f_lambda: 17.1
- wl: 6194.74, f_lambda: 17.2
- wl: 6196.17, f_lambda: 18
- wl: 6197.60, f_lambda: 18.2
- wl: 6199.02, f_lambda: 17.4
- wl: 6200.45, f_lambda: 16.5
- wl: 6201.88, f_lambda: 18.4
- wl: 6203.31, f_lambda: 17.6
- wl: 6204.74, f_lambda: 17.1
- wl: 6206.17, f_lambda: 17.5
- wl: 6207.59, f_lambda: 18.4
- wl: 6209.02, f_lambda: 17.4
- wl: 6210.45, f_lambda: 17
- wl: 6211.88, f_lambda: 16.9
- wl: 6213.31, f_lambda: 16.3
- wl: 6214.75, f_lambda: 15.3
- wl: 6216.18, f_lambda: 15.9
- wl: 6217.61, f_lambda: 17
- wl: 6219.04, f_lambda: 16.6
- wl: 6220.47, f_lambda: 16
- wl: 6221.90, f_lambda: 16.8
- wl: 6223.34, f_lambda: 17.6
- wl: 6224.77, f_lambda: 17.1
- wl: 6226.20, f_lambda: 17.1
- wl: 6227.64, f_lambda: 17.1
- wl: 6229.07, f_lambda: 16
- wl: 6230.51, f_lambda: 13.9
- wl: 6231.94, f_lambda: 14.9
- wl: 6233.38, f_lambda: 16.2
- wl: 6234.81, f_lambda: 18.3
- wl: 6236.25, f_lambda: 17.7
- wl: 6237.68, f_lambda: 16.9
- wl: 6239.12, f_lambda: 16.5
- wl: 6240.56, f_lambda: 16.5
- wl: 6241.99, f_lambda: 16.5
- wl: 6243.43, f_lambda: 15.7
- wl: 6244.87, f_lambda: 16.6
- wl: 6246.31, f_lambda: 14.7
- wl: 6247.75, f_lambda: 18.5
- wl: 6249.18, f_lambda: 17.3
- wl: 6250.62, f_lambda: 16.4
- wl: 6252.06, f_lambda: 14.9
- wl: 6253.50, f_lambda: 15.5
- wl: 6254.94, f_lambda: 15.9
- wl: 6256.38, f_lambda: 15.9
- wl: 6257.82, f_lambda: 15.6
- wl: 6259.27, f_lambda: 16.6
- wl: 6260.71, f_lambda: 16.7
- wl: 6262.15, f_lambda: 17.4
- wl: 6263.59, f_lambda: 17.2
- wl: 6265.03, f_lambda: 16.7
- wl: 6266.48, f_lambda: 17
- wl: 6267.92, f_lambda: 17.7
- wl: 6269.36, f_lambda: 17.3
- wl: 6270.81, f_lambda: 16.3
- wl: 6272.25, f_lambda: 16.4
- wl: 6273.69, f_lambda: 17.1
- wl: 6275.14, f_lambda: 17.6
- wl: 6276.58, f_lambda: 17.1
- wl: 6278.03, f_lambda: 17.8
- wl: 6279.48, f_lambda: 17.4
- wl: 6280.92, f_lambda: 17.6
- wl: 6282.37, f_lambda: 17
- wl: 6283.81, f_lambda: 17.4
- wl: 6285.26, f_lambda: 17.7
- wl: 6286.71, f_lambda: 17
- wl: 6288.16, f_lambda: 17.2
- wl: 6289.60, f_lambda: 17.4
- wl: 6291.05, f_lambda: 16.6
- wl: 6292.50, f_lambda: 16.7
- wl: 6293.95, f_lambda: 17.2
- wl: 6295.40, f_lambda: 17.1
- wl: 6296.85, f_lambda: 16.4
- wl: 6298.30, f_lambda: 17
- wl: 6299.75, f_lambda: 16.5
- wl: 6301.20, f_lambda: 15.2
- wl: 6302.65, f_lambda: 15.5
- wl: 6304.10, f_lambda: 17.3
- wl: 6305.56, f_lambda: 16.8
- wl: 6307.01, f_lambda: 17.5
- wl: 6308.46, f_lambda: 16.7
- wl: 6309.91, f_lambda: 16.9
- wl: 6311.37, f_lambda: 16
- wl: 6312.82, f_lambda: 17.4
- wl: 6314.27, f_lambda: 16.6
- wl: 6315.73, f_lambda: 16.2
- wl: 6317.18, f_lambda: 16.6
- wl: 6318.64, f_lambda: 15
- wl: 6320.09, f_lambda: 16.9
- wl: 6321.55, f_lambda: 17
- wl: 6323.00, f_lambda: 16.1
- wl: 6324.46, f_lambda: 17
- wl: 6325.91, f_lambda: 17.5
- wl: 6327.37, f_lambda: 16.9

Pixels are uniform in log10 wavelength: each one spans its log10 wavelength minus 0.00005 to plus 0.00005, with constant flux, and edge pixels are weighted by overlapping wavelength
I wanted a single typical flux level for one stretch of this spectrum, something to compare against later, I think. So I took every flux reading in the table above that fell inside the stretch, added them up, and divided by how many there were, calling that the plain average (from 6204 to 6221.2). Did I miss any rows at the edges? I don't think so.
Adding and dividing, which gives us 16.8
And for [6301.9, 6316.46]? 16.7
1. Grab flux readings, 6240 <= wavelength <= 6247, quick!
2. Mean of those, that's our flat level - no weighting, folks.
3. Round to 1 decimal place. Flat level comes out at 16.0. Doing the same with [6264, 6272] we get 17.0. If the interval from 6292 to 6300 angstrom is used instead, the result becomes 16.8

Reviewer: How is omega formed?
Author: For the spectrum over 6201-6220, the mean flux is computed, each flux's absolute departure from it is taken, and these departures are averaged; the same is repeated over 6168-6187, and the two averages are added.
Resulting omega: 1.47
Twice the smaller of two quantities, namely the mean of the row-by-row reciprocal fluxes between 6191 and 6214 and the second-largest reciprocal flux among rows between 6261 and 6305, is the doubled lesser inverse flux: 0.116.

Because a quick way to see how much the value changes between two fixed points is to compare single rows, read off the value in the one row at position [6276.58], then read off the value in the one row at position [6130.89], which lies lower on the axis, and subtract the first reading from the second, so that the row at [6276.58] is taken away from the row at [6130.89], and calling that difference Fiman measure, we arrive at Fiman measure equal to 1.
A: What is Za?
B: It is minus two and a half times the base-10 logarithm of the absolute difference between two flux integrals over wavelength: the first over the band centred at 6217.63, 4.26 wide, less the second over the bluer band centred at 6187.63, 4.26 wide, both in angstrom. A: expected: -1.8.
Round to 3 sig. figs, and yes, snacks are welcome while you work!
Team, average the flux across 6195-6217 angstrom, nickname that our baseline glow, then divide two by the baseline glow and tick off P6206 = 0.116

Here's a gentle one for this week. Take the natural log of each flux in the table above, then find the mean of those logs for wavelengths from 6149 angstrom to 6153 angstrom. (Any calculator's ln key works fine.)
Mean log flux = 2.87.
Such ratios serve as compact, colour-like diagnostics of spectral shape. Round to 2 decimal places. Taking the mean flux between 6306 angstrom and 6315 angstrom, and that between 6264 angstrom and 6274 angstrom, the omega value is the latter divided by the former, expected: 1.00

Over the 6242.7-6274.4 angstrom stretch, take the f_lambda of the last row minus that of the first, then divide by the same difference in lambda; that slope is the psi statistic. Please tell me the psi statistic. 0.05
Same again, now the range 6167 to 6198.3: 0.02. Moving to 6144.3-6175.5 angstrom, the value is 0.02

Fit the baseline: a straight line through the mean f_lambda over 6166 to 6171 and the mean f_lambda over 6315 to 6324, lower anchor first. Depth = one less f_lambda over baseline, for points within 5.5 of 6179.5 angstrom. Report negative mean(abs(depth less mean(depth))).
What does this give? -0.020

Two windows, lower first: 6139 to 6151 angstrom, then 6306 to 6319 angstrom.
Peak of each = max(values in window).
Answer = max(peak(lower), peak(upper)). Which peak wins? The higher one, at 18.1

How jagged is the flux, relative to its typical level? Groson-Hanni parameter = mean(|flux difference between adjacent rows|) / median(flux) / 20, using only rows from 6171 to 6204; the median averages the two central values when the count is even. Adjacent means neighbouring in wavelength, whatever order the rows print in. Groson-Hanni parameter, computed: 0.0022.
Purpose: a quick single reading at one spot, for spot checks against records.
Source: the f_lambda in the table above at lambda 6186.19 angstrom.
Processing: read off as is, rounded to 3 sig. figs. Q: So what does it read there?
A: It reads 18.0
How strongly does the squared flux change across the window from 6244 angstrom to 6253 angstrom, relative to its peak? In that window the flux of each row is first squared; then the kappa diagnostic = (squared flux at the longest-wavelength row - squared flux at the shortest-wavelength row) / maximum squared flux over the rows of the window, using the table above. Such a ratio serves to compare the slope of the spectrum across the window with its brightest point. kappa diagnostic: -0.16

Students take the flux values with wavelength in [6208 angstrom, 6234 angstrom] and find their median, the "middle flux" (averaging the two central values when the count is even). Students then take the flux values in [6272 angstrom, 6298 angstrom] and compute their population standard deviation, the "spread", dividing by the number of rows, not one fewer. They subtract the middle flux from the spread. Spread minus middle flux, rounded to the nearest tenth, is -16.3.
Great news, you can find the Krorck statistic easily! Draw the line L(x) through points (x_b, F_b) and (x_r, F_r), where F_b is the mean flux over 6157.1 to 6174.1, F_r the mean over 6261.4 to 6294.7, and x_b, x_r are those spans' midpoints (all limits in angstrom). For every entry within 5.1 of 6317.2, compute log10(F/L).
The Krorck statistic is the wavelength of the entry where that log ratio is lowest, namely 6318.64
